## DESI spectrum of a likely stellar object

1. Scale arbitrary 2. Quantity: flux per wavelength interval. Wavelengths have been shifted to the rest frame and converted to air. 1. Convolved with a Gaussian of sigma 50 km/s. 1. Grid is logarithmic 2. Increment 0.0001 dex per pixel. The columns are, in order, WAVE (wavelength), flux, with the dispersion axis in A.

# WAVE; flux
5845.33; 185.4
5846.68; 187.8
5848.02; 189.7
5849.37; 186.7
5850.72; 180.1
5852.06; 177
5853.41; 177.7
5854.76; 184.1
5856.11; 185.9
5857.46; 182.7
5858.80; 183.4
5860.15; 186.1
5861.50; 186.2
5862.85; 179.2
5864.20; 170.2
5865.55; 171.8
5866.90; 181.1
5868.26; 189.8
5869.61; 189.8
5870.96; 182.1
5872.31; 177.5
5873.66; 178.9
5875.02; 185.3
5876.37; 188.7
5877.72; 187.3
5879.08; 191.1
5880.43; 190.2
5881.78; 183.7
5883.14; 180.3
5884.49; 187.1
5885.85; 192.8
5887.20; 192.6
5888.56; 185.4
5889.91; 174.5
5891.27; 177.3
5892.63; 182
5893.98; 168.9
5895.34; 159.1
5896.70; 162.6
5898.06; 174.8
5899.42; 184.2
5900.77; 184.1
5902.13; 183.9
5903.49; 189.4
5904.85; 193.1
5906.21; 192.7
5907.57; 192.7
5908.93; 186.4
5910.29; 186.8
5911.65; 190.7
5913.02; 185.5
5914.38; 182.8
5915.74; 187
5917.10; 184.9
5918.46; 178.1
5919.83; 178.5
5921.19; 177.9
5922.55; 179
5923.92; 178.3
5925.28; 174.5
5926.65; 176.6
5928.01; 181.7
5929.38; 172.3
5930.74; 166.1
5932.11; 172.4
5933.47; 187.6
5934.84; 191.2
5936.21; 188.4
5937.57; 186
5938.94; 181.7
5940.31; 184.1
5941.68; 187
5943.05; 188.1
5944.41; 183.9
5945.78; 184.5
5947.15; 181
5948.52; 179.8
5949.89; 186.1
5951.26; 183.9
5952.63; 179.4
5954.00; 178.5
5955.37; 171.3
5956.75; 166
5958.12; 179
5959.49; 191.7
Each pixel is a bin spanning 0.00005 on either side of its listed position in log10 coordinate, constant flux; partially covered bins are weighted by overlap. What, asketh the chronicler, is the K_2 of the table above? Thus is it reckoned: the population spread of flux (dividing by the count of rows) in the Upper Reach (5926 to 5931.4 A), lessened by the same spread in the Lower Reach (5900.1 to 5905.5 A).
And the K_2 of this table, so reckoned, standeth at 1.9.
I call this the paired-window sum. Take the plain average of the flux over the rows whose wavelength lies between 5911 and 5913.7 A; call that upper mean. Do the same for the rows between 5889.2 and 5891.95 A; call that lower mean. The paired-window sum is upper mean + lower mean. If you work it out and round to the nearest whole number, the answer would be 364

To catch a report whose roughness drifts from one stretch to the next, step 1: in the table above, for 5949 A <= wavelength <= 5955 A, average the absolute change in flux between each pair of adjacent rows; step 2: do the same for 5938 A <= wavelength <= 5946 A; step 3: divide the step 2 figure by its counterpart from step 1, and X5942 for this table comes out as 0.9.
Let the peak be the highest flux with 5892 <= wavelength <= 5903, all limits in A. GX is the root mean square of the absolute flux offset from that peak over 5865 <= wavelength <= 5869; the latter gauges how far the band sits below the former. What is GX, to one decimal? 8.1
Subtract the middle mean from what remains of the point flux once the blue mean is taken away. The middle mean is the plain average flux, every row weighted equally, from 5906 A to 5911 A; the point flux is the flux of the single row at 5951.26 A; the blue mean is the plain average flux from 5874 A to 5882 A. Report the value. -193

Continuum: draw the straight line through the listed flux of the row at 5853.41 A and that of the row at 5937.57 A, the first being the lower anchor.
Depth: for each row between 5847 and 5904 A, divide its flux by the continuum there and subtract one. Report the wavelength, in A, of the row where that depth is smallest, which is 5895.34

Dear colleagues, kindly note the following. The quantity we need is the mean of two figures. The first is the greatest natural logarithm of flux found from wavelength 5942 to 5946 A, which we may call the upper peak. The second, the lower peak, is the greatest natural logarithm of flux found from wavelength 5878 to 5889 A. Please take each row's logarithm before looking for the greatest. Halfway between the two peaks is 5.25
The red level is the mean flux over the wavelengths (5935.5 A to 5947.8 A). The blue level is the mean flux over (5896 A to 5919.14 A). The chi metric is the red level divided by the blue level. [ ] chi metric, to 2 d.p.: 1.00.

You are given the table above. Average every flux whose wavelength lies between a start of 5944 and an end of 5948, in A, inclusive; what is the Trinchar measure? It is 183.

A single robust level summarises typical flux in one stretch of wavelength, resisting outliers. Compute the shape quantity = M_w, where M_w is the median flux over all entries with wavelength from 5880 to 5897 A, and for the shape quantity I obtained 182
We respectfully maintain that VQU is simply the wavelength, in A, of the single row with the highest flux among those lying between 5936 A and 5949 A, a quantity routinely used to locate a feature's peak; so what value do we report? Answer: 5936.21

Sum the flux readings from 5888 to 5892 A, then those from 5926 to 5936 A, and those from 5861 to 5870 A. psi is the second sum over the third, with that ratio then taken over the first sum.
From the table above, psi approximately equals 0.0018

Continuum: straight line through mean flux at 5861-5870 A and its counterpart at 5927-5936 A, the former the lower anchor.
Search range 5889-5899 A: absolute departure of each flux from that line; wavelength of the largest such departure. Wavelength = 5895.34 A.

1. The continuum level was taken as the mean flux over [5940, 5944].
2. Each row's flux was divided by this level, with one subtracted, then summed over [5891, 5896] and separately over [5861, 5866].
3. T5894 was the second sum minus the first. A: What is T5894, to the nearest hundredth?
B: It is 0.11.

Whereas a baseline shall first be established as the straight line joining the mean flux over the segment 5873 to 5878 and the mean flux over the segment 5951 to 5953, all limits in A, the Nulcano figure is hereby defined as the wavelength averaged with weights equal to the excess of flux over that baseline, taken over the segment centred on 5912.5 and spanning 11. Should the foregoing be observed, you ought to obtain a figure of 5910.9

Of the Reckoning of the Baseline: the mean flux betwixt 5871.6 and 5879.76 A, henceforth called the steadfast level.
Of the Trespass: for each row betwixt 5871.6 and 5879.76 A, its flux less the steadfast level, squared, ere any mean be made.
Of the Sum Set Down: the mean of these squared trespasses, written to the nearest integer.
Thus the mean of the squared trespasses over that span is 25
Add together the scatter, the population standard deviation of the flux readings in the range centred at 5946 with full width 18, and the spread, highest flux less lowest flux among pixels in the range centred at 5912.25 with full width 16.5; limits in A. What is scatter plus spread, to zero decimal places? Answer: 18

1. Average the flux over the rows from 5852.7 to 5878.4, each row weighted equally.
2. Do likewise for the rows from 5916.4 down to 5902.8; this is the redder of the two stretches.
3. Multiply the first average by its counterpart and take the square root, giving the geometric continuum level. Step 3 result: 186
